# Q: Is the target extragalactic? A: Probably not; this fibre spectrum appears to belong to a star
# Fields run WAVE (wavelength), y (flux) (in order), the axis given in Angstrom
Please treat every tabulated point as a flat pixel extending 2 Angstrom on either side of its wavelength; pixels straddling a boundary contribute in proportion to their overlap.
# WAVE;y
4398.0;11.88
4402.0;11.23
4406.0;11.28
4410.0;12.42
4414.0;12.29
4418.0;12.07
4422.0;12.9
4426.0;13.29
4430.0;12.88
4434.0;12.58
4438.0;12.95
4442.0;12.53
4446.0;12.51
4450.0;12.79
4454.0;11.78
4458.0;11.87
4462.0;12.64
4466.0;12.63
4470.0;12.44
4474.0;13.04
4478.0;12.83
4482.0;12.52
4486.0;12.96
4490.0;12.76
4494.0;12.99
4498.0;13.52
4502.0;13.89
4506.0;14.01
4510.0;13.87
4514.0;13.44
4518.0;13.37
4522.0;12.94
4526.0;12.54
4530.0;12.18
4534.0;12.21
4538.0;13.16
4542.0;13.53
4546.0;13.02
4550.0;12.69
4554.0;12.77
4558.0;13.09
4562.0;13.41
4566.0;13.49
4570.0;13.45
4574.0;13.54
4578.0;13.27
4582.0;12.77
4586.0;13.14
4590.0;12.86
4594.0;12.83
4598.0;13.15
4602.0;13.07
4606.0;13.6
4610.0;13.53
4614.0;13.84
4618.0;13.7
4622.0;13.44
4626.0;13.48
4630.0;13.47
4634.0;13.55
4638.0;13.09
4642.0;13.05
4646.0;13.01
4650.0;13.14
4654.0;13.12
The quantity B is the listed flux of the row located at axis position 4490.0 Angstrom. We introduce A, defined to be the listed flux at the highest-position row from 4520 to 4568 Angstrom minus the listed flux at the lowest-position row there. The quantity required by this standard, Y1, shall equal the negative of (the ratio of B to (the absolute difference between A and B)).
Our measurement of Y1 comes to -1.05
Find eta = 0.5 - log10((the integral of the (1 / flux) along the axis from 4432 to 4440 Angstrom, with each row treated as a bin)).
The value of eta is 0.703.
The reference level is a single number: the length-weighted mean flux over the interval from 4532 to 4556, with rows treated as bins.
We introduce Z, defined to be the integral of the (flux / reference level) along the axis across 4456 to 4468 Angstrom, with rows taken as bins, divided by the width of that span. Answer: 0.96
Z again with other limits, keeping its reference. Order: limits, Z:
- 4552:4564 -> 1.01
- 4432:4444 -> 0.98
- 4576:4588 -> 1.01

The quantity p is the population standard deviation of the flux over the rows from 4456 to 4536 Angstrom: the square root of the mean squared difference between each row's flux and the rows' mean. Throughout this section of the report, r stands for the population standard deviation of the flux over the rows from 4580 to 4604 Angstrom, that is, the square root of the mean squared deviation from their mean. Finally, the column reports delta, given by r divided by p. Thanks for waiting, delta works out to 0.3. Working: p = 0.58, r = 0.15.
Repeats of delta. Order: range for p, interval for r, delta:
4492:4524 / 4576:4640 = 0.8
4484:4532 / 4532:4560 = 0.7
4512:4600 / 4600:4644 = 0.6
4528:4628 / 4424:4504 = 1.1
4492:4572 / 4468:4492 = 0.4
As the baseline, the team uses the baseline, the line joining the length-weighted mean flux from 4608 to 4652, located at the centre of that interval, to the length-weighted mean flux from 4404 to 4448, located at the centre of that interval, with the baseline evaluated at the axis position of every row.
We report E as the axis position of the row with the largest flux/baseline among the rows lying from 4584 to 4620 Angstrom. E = 4614.0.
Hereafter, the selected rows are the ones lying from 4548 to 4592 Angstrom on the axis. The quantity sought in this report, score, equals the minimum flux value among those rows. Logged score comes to 12.69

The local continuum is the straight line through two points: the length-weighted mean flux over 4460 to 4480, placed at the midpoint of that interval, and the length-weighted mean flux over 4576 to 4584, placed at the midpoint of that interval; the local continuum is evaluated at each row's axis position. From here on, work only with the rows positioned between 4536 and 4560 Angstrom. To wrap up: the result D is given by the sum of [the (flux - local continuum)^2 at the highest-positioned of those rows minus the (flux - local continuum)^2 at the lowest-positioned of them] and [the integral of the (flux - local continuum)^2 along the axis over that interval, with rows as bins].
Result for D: 2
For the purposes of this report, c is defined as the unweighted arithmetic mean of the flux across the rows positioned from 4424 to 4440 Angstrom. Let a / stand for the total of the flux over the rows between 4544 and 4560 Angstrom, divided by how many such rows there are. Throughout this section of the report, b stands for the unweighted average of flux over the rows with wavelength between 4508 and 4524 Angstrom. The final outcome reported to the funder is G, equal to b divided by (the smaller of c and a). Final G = 1.04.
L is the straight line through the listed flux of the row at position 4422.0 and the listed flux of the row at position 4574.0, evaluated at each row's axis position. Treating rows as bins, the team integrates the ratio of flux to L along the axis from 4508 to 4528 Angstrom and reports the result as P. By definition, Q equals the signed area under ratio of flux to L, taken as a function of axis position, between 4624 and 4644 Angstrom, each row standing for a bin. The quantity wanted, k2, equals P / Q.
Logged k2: 1.03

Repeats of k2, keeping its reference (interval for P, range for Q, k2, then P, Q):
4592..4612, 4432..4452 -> 0.99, 19.4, 19.5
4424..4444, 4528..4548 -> 1.04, 19.8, 19.1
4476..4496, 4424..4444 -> 0.98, 19.5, 19.8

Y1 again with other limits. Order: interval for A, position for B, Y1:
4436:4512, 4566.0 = -1.07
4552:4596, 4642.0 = -1.00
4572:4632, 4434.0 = -0.99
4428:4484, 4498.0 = -0.97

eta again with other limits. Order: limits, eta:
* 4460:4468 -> 0.698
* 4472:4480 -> 0.709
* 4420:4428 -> 0.714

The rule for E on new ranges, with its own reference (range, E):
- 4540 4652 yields 4542.0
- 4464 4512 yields 4506.0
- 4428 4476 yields 4438.0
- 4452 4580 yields 4506.0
